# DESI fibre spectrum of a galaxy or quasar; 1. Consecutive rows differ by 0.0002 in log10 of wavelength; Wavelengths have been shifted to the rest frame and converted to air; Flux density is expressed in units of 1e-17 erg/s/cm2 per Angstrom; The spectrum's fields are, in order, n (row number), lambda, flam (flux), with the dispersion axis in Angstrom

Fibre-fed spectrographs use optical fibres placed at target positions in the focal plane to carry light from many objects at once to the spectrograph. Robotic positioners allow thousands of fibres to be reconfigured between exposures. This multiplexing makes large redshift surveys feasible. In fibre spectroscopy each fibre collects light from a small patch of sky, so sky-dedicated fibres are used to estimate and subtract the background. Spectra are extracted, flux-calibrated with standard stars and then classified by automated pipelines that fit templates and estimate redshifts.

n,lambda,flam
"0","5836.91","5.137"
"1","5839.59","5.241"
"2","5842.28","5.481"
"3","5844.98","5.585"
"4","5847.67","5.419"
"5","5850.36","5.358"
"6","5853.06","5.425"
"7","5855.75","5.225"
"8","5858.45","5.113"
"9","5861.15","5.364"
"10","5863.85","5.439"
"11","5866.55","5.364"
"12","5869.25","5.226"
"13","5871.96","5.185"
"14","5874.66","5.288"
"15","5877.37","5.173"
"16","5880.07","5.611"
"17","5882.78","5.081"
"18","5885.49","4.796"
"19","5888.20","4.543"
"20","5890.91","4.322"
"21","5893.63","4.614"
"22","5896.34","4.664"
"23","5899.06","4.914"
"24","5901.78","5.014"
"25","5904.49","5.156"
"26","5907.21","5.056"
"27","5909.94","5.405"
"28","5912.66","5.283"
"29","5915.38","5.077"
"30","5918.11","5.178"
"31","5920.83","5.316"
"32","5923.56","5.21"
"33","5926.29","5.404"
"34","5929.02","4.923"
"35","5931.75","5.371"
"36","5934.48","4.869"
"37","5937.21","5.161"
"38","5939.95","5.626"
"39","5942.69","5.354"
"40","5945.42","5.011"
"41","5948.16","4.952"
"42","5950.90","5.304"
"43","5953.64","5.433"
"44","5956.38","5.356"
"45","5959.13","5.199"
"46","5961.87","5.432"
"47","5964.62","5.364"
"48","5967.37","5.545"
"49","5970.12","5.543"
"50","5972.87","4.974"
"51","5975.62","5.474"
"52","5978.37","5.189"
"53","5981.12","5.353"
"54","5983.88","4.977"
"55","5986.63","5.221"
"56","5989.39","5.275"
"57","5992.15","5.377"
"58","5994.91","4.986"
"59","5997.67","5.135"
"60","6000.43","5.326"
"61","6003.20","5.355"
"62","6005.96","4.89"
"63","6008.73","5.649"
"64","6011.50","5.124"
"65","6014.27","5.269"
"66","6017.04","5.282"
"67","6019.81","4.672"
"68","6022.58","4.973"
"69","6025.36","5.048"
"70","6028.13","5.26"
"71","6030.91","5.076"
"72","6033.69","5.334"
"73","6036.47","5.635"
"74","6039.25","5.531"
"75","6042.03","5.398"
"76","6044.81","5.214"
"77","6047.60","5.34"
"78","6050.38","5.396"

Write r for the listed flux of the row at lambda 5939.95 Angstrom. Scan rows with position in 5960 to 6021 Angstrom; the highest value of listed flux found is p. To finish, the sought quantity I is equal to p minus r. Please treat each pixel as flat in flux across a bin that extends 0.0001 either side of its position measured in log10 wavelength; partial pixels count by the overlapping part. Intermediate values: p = 5.649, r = 5.626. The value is 0.02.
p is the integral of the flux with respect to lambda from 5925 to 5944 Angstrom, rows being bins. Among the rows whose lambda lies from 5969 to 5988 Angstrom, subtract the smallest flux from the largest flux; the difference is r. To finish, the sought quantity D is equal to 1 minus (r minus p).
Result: 100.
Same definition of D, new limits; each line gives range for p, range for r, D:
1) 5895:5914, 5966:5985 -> 97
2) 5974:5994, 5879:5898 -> 105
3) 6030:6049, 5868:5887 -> 102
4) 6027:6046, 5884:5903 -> 102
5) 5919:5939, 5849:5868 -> 104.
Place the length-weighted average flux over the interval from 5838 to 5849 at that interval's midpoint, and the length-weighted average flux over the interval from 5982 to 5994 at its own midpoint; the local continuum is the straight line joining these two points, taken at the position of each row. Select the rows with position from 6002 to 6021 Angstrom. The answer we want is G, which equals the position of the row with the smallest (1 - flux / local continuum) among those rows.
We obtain 6008.73 Angstrom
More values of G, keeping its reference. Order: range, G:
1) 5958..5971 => 5970.12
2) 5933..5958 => 5939.95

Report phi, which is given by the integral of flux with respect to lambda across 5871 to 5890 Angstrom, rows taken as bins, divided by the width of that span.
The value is 5.079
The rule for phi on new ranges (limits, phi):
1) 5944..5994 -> 5.275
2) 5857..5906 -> 5.048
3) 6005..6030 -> 5.131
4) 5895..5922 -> 5.105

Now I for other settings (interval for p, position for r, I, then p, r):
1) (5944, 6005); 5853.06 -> 0.12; 5.545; 5.425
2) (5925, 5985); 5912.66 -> 0.34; 5.626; 5.283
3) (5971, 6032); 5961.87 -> 0.22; 5.649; 5.432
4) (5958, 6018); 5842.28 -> 0.17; 5.649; 5.481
